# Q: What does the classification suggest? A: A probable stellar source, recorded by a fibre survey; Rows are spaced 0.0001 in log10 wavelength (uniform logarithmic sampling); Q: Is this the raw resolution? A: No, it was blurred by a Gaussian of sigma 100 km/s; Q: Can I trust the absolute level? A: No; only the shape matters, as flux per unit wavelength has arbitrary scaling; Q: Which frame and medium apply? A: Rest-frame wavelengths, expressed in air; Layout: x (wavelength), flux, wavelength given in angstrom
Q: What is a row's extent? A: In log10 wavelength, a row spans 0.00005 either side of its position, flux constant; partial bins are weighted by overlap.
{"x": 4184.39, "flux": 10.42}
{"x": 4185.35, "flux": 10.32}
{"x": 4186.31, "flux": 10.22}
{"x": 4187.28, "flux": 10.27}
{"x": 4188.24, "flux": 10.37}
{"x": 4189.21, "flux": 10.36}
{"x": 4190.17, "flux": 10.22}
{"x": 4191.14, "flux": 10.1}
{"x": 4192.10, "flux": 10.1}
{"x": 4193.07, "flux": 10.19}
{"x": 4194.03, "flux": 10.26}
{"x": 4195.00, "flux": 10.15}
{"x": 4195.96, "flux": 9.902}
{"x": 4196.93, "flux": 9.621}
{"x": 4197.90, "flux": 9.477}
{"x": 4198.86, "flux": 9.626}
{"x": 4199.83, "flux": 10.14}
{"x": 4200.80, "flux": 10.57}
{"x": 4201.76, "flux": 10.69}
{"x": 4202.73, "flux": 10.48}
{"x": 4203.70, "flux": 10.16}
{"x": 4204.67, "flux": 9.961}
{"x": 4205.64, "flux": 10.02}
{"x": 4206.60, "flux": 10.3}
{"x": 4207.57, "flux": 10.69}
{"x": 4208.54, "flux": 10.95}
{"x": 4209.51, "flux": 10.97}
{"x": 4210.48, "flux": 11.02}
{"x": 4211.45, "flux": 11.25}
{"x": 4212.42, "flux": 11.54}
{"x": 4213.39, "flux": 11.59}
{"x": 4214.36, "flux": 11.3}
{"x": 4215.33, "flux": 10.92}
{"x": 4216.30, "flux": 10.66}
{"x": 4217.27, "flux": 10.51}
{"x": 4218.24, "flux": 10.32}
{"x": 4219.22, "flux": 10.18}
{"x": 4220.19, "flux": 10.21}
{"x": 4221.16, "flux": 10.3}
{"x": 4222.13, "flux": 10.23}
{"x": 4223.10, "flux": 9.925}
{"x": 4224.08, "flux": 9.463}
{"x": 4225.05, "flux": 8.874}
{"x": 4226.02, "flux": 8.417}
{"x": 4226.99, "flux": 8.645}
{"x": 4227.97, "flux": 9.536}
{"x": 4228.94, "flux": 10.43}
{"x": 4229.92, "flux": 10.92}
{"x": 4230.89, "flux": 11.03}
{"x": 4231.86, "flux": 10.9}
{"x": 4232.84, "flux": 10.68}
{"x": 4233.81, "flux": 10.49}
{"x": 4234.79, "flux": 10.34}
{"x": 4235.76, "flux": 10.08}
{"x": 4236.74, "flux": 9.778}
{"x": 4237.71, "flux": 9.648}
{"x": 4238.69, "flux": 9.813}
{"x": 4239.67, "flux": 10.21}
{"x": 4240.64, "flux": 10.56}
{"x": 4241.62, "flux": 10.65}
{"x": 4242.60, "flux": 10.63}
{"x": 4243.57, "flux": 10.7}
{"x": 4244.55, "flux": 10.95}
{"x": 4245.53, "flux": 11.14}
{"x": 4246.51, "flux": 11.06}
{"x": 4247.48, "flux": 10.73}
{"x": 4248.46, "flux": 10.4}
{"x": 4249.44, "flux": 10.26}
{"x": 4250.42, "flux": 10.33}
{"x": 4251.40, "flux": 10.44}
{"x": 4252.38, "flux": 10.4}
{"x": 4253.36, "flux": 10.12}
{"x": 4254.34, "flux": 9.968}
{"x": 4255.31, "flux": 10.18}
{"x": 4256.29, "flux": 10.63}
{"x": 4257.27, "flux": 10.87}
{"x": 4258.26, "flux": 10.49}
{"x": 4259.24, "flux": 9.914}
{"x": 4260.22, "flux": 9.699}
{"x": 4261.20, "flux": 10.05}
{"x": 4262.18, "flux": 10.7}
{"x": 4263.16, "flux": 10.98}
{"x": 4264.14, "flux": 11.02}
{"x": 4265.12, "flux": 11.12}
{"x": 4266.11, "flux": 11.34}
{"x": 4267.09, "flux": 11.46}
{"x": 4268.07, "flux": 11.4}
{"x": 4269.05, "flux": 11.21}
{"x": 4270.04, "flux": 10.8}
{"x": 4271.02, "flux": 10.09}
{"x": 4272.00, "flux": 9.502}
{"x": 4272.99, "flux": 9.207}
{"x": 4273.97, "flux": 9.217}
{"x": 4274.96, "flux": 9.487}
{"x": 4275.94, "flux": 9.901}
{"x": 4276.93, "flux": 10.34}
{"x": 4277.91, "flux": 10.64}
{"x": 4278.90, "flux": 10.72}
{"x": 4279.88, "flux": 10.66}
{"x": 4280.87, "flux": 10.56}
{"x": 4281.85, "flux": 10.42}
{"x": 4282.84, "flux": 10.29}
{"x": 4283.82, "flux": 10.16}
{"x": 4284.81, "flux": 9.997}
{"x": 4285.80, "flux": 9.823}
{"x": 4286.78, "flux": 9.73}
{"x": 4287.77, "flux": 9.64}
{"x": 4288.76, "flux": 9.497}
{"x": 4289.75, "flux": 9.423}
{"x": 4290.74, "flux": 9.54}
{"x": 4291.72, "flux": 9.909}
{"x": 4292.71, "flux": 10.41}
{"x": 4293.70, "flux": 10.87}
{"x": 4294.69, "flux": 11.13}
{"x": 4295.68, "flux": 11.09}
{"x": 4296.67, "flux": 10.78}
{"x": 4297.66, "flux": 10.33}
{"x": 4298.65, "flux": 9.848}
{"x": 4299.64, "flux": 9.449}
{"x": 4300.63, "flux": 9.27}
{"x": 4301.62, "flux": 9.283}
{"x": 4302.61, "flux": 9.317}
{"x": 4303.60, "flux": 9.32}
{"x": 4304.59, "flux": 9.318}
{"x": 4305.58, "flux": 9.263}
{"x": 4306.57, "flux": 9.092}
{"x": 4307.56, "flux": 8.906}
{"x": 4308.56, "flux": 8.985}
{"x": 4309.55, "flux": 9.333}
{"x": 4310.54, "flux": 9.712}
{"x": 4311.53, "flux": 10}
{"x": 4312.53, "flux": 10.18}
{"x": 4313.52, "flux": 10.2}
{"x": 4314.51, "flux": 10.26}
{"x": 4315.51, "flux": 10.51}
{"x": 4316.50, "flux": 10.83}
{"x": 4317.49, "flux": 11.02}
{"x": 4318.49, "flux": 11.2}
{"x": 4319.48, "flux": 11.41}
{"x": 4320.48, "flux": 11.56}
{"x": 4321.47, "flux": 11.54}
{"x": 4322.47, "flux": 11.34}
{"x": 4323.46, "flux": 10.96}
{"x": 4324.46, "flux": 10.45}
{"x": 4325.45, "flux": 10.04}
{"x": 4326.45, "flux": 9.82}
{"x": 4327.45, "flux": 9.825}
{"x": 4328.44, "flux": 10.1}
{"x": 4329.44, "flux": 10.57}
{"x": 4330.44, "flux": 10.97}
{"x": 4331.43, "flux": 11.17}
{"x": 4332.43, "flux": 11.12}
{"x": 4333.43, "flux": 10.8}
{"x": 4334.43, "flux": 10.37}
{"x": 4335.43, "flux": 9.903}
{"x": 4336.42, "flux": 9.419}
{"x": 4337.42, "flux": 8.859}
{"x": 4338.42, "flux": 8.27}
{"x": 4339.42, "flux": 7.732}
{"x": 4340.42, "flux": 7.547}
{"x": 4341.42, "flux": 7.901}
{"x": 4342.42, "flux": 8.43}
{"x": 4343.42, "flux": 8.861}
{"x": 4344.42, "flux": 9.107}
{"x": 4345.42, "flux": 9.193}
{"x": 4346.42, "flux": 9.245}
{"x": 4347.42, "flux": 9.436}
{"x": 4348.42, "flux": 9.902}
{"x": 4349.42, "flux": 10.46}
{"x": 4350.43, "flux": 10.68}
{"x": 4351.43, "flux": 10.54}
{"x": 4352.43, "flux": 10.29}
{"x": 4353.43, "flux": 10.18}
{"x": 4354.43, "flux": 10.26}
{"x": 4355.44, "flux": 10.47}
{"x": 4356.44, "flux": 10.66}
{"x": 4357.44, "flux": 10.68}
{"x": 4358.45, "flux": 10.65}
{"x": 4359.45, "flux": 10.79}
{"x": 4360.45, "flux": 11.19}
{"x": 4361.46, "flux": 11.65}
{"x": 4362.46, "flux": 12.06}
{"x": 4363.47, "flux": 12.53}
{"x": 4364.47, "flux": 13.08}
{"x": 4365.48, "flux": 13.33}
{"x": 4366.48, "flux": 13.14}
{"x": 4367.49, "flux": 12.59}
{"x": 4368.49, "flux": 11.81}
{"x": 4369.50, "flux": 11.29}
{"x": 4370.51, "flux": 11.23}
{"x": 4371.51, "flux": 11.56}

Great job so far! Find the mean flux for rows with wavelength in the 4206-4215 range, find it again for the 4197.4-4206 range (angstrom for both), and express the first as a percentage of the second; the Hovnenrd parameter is 109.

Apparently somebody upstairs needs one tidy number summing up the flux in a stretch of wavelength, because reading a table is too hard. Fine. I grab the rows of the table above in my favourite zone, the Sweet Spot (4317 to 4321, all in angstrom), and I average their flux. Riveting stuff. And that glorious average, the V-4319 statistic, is 11.30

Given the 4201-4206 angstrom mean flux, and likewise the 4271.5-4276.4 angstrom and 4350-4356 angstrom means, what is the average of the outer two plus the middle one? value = 19.8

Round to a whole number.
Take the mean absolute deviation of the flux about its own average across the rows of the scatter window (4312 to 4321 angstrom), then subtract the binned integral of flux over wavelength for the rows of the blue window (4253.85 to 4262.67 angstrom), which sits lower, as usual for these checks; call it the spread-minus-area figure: -90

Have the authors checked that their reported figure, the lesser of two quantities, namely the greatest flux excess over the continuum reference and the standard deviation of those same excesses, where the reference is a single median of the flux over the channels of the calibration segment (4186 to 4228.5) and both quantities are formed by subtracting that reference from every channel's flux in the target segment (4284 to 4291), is -0.23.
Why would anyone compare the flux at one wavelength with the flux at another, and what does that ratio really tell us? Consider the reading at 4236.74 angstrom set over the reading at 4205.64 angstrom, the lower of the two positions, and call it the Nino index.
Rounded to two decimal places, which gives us 0.98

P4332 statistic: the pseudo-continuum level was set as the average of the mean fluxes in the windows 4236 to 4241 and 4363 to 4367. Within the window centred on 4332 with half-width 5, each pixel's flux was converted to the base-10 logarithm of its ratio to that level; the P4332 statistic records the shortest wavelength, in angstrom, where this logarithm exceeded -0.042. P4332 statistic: 4329.44 angstrom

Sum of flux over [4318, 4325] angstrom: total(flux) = 78.5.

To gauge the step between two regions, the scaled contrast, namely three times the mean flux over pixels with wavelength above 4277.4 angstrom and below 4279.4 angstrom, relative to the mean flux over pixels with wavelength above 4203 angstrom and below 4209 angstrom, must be 3.10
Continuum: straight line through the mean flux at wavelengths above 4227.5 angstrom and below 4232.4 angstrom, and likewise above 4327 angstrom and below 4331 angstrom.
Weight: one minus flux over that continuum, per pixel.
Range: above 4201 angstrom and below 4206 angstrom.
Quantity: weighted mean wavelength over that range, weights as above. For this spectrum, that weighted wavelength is 4204.7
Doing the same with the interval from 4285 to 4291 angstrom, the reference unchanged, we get 4288.5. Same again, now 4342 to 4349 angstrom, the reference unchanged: 4344.7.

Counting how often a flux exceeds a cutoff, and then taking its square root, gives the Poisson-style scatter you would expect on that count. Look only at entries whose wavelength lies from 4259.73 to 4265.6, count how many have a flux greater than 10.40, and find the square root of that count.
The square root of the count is 2.00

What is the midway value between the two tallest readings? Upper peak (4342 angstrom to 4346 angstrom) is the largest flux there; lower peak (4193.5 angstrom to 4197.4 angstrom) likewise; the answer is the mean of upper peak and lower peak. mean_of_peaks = 9.7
